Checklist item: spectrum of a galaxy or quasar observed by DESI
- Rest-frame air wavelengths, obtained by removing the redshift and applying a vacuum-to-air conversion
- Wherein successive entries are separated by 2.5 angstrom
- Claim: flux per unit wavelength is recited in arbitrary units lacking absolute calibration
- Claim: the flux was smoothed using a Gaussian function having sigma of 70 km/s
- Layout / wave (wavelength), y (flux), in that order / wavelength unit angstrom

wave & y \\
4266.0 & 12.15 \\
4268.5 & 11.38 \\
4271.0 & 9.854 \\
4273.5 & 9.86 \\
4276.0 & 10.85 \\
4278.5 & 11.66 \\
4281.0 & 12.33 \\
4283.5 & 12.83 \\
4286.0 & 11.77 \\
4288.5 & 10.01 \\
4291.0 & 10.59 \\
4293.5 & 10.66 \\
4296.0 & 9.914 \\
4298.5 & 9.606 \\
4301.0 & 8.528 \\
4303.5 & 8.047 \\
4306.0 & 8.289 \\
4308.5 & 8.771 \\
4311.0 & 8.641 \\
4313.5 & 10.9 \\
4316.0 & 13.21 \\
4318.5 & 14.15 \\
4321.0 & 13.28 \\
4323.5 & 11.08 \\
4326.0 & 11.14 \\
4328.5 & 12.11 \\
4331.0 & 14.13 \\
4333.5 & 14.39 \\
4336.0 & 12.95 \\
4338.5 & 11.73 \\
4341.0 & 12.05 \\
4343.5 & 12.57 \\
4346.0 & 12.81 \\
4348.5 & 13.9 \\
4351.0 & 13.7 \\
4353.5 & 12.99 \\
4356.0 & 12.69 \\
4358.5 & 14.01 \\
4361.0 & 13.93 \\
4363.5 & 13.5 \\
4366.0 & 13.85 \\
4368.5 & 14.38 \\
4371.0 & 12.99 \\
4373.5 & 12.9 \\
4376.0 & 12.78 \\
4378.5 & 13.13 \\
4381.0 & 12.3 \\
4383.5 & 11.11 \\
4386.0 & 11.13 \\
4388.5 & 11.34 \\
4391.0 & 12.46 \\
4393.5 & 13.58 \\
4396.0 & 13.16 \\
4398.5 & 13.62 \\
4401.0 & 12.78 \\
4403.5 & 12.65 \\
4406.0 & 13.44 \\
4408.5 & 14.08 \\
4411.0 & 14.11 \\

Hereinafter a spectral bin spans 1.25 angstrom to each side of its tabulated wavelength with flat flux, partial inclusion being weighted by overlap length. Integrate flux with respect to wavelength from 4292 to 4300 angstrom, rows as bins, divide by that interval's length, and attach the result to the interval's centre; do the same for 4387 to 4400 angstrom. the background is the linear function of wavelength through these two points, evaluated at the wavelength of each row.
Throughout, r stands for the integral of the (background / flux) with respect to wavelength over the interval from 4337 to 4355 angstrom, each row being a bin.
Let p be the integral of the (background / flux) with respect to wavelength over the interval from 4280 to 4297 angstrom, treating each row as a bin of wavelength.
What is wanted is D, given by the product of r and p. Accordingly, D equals 243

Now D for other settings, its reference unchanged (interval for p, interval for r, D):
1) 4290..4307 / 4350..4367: 276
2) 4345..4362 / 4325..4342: 222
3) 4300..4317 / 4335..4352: 291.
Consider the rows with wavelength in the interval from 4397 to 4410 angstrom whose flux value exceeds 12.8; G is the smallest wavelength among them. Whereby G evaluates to 4398.5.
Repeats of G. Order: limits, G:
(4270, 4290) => 4283.5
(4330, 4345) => 4331.0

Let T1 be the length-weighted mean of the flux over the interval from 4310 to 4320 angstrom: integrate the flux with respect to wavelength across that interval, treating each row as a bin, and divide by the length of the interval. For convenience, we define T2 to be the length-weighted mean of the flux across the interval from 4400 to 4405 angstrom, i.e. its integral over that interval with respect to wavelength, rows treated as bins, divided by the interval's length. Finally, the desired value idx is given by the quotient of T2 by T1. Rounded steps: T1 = 11.8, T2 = 12.75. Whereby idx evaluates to 1.08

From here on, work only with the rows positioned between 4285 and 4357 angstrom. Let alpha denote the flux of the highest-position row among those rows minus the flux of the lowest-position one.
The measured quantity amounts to 0.9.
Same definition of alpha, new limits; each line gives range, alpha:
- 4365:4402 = -1.1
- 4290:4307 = -2.3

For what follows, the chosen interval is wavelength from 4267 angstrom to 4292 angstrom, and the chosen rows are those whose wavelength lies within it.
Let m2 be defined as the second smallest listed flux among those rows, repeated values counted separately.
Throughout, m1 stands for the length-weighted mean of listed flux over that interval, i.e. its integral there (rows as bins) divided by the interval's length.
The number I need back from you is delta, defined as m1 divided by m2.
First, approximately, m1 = 11.1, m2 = 9.86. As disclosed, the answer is 1.13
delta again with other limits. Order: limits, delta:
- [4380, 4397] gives 1.09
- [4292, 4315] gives 1.12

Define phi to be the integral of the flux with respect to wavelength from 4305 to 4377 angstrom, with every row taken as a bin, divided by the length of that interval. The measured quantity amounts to 12.6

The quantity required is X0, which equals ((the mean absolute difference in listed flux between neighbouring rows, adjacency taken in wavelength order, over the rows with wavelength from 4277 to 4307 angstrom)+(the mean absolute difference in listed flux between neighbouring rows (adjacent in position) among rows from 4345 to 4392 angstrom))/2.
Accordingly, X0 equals 0.63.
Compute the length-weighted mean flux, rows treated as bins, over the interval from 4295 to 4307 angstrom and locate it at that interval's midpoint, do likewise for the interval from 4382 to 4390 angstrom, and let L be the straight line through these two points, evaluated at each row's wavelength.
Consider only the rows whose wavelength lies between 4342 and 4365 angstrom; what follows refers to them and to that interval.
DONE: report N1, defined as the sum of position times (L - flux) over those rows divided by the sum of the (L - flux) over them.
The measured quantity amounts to 4353.7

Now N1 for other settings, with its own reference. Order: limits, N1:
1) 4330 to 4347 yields 4337.3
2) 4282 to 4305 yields 4287.3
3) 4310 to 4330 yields 4320.5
